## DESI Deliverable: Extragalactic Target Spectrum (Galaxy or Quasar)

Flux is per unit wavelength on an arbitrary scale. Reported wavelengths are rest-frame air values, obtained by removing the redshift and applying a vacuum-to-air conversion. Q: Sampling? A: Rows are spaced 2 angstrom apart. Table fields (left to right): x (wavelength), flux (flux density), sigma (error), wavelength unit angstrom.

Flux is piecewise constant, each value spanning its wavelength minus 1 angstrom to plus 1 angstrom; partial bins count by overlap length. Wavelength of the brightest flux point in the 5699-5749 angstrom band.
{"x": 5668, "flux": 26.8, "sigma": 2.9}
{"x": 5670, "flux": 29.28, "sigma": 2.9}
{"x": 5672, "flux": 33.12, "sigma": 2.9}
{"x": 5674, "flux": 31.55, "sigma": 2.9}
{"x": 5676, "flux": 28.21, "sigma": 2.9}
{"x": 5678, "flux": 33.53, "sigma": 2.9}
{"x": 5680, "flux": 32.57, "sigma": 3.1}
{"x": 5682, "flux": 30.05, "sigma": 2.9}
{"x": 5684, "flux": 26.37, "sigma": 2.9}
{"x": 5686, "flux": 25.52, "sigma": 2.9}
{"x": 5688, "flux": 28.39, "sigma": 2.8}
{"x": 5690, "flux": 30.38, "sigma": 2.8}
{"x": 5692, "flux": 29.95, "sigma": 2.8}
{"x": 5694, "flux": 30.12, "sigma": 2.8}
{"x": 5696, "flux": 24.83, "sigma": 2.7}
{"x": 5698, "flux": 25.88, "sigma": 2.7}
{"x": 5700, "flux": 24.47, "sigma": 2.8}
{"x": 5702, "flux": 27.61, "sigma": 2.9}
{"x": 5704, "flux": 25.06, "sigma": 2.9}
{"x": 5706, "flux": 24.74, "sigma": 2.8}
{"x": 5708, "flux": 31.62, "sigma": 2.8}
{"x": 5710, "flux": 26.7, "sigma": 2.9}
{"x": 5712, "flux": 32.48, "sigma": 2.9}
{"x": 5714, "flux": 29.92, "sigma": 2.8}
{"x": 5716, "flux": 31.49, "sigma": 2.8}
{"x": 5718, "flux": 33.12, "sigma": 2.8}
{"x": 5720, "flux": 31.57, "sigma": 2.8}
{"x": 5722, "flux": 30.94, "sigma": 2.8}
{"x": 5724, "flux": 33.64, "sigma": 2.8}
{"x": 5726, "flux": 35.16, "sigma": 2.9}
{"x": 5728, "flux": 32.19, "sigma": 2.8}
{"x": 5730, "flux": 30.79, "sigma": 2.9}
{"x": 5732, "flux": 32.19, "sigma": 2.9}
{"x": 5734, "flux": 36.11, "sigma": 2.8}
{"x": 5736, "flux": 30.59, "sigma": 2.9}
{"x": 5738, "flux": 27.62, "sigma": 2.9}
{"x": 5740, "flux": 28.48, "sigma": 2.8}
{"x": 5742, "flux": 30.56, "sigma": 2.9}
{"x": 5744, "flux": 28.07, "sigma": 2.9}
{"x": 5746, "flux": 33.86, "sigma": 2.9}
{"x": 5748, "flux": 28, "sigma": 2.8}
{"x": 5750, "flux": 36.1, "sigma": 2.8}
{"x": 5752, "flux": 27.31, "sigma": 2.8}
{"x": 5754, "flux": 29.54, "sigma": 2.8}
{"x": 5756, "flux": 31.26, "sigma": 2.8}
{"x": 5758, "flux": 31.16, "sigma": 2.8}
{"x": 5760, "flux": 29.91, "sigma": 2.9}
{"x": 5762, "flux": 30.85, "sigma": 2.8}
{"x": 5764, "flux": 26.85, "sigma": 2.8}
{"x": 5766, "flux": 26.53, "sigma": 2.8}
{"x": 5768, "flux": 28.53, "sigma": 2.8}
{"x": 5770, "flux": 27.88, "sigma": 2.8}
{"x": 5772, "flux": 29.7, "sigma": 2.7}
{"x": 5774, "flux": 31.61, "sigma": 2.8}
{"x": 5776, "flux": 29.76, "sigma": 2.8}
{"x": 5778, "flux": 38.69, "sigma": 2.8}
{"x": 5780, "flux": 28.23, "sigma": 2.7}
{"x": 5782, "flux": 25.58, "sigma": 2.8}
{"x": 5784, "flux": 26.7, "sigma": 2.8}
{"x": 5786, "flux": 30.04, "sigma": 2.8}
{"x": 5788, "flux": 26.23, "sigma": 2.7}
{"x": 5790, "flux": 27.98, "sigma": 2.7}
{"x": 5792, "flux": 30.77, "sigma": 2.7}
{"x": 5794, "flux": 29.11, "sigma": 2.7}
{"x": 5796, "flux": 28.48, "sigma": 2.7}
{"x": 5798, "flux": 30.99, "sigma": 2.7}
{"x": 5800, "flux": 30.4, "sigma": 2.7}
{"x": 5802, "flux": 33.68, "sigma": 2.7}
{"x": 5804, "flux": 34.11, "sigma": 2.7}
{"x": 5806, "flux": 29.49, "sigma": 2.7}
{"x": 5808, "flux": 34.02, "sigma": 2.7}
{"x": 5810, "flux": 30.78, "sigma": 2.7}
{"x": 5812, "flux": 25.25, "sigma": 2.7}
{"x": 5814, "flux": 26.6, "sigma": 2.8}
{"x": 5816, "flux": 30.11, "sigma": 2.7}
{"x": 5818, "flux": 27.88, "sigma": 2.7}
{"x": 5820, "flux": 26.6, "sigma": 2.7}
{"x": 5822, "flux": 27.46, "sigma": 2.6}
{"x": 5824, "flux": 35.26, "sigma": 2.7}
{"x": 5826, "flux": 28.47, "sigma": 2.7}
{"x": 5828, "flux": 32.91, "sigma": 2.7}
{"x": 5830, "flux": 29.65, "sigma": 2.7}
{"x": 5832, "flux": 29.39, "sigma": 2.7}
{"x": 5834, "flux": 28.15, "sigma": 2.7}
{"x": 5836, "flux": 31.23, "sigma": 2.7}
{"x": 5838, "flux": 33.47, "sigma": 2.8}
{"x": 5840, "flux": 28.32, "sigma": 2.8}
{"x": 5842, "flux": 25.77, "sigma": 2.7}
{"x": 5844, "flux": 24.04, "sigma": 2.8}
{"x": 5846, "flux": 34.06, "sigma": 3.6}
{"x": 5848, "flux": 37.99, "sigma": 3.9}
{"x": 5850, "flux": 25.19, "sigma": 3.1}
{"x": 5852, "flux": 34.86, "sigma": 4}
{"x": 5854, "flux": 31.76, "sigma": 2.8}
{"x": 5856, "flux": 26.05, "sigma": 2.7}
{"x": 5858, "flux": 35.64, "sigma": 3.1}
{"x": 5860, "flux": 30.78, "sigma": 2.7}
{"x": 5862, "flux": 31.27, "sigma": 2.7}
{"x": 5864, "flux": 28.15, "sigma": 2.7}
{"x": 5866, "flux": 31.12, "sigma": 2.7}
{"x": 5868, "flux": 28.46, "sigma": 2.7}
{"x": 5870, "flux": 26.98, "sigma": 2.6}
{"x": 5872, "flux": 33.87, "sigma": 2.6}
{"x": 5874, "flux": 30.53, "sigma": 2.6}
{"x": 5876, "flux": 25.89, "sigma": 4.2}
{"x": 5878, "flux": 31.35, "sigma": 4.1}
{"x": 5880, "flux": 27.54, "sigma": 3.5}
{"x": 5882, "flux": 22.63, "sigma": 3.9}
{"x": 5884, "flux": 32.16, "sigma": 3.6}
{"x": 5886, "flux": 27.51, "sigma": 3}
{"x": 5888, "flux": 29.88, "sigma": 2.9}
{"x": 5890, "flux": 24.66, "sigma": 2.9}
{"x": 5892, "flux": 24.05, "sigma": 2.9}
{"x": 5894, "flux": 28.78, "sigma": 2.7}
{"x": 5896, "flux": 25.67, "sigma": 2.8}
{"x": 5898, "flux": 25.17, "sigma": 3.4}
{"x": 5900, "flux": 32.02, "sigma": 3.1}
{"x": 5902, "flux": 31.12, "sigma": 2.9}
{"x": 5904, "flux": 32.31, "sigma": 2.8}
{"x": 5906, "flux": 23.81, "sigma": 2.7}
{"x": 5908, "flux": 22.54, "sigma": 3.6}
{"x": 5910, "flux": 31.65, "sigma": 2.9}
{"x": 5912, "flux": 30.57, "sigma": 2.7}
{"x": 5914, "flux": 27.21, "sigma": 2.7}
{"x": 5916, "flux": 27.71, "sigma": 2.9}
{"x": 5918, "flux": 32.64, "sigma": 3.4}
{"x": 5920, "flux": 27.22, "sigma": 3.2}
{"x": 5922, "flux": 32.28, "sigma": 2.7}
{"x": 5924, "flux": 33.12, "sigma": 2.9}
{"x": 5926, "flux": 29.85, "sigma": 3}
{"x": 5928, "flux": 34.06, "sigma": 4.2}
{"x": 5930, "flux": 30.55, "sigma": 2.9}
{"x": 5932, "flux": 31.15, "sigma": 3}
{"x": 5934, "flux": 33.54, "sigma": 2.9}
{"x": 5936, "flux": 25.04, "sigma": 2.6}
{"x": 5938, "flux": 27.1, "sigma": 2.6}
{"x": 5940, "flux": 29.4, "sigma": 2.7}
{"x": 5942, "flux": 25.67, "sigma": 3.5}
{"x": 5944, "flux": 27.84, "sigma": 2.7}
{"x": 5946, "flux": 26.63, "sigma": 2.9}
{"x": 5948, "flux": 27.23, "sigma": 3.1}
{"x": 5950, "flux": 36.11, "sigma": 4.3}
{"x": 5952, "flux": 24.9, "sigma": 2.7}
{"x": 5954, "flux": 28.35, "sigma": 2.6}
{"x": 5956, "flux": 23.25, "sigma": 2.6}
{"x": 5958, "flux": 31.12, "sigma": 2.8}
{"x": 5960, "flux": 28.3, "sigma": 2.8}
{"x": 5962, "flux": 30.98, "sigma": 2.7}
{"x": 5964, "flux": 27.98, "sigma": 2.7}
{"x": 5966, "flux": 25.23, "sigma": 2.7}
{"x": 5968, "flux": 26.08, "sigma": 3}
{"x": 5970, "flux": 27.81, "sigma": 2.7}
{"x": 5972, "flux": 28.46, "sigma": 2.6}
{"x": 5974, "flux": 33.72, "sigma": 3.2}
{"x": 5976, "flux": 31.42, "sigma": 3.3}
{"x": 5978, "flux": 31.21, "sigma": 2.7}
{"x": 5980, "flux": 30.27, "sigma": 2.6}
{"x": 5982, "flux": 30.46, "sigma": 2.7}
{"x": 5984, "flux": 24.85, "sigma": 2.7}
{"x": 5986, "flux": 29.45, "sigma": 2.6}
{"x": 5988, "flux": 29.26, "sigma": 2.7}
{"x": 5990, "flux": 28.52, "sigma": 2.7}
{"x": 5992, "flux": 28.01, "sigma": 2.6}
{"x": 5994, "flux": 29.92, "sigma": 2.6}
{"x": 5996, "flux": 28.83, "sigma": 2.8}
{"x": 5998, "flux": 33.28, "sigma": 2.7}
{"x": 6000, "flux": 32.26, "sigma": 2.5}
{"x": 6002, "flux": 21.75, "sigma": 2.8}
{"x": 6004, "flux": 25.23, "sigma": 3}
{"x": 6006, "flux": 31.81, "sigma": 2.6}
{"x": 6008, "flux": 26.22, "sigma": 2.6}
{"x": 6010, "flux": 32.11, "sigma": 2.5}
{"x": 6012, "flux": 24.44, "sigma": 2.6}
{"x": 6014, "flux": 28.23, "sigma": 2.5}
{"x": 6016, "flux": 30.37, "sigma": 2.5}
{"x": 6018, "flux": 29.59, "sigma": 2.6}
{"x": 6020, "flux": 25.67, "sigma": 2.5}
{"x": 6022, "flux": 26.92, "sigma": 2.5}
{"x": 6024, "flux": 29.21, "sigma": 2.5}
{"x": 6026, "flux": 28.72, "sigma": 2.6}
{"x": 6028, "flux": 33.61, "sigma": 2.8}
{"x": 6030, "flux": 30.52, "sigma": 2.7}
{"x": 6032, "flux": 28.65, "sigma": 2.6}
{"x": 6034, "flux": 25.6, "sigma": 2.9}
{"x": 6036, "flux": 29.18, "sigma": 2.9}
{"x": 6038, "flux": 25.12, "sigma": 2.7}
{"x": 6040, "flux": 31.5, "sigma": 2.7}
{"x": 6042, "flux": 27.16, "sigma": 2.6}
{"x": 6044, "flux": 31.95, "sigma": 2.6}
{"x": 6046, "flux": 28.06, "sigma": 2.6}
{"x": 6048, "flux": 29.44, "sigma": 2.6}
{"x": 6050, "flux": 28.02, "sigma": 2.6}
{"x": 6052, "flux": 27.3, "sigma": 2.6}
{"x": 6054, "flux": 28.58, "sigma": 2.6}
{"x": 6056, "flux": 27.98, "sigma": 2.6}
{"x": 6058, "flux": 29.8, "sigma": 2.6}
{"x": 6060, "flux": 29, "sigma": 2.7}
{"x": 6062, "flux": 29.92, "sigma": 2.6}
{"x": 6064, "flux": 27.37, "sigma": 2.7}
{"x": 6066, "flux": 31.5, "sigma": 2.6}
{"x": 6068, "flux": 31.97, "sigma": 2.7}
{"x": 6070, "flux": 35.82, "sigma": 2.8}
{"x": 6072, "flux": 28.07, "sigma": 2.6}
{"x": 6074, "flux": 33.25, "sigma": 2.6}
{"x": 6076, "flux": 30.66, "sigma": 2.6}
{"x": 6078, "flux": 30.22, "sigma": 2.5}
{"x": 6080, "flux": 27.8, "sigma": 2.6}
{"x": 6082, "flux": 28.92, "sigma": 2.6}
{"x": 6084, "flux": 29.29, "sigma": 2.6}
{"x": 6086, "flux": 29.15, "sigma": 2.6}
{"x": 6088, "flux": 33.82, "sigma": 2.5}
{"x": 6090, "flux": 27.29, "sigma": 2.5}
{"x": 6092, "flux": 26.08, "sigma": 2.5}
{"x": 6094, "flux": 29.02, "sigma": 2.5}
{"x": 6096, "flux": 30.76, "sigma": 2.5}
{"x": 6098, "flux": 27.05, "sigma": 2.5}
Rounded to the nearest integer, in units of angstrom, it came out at 5734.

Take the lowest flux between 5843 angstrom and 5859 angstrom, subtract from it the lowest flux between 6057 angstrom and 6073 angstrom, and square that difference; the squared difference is 11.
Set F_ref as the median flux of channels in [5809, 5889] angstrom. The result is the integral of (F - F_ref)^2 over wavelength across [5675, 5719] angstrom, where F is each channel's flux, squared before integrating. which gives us 402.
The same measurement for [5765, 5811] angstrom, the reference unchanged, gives 411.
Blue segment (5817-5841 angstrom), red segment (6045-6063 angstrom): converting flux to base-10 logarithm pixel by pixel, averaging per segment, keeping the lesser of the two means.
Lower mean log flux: 1.46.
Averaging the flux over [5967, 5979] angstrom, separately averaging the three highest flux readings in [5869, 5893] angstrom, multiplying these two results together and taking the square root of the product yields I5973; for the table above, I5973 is 31.1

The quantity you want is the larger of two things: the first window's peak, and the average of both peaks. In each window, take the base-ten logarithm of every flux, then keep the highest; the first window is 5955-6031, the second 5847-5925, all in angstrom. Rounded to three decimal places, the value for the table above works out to 1.554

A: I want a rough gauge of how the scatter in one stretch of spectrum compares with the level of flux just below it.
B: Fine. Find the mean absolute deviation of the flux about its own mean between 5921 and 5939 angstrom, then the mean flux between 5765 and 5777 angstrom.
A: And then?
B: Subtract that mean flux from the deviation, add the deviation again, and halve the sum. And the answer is -12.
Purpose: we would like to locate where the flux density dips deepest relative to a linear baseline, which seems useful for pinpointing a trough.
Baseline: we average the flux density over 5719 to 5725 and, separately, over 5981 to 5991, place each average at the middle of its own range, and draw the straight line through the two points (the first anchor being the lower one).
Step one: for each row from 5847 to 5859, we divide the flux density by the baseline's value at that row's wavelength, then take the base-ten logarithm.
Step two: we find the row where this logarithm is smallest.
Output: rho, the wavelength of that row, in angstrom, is 5850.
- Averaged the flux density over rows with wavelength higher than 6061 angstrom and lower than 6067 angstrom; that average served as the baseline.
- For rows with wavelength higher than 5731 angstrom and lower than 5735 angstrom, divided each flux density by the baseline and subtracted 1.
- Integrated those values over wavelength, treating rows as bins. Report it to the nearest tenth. 0.6 angstrom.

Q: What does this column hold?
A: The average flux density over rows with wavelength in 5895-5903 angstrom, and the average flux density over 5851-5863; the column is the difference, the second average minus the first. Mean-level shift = 3.2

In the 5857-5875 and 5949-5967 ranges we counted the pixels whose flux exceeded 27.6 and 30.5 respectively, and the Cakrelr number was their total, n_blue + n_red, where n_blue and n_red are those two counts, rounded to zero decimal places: 11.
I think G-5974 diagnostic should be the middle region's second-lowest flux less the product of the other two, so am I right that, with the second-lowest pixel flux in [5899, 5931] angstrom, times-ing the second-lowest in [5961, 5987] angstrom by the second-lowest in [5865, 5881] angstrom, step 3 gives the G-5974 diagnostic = -657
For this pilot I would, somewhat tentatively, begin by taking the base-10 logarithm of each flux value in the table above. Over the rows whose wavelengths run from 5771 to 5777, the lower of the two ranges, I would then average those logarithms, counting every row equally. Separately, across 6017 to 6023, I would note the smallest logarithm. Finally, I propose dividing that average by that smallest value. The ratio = 1.052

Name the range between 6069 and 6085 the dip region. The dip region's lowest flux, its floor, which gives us 27.8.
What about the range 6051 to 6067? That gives 27.3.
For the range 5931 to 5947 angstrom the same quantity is 25.04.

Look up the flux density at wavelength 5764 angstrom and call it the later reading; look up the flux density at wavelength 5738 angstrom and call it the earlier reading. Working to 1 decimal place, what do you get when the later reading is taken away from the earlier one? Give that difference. 0.8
